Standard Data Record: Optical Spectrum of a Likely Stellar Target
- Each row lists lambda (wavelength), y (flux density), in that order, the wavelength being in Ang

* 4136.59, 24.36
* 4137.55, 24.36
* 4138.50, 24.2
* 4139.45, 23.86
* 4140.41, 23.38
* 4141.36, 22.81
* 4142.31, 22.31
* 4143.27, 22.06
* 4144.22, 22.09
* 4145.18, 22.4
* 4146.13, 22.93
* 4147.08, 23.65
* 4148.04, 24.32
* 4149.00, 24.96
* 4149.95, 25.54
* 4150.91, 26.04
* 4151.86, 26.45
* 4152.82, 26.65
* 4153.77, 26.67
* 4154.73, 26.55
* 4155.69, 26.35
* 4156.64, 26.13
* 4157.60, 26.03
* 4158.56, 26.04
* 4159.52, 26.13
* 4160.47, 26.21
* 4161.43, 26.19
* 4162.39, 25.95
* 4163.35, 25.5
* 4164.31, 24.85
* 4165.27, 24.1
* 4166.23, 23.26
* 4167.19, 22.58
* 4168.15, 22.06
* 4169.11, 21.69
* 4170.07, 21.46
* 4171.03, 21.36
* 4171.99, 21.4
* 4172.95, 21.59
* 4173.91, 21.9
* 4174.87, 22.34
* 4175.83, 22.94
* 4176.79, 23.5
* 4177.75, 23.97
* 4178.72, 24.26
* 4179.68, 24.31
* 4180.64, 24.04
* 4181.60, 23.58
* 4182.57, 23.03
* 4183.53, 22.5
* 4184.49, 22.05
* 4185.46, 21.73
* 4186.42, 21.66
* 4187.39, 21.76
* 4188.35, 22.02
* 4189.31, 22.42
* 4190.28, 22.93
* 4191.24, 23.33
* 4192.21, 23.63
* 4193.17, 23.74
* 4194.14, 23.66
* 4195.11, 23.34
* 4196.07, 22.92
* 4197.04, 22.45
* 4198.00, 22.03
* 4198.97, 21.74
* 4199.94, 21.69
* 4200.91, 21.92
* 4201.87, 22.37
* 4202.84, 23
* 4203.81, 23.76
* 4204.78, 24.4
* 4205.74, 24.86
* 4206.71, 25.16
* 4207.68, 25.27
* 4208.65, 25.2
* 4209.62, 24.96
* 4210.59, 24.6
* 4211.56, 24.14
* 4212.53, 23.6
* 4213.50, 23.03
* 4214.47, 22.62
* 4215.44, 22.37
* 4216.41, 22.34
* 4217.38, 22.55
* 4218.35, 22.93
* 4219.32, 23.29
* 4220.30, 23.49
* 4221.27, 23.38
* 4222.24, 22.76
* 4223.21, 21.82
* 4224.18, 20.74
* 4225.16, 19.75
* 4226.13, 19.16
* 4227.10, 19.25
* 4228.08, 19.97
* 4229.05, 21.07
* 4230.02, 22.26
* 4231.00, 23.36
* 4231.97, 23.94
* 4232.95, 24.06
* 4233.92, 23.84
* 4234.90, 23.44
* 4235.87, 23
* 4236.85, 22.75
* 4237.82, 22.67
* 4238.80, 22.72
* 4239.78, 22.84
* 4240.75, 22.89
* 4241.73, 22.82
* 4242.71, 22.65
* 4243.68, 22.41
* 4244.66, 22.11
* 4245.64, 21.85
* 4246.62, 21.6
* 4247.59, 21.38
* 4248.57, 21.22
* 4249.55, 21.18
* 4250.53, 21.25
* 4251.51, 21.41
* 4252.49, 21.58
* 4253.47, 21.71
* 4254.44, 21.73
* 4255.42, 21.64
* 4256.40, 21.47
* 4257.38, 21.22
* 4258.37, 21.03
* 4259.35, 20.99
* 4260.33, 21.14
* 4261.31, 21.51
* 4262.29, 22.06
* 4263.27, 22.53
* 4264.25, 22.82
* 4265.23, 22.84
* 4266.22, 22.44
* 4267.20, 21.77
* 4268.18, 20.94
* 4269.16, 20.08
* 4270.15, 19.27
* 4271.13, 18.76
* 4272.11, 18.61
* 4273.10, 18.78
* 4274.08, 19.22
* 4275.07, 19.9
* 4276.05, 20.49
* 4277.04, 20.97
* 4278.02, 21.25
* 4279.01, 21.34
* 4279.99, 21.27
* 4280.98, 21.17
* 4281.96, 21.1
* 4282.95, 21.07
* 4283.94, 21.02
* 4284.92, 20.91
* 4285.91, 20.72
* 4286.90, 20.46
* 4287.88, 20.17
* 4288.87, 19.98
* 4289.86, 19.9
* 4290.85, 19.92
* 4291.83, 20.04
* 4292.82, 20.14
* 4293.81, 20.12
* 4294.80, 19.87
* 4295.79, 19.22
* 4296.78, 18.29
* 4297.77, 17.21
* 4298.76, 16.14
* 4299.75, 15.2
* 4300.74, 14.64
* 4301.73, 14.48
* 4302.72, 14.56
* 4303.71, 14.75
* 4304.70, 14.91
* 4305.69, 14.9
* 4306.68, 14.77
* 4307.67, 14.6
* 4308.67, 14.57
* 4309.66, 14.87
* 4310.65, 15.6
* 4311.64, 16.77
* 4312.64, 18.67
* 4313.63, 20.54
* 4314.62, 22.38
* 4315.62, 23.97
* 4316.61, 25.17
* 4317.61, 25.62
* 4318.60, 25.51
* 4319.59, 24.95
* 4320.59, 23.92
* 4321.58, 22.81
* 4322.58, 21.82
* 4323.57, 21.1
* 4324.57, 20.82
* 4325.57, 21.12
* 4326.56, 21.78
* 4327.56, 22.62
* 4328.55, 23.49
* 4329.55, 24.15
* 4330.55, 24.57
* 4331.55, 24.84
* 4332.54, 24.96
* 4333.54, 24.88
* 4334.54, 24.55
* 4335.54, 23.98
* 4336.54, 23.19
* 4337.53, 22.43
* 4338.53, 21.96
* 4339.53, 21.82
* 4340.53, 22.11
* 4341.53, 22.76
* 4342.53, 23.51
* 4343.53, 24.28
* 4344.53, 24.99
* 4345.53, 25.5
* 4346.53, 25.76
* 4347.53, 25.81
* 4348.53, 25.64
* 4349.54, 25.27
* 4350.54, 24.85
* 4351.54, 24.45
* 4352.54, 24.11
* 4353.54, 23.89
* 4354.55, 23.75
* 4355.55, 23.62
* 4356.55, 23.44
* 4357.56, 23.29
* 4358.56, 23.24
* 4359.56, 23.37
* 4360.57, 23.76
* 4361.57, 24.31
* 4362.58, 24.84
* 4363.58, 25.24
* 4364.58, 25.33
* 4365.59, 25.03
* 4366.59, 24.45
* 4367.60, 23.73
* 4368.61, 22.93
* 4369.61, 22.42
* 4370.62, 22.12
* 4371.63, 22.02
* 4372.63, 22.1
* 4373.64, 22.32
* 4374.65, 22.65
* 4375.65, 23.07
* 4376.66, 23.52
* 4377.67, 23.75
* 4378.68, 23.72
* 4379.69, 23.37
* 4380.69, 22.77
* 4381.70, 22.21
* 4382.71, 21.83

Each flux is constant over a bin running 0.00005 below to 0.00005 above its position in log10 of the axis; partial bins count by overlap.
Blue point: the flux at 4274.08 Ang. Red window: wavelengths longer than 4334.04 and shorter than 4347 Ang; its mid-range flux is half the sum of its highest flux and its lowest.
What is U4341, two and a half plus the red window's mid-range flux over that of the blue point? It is 3.74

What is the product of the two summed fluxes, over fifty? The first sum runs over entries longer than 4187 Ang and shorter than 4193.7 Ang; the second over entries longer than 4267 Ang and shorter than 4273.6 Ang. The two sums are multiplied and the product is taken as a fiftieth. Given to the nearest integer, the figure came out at 442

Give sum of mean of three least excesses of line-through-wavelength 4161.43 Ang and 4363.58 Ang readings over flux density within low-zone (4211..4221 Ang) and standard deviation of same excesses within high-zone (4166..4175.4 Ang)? 2.8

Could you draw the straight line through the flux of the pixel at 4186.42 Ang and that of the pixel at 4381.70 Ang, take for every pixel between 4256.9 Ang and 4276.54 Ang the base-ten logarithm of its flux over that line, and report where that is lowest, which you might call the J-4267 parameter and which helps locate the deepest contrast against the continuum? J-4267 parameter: 4272.11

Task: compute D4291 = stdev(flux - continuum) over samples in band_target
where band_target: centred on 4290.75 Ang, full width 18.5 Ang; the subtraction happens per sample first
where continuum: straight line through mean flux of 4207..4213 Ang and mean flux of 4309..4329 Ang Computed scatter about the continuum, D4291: 1.5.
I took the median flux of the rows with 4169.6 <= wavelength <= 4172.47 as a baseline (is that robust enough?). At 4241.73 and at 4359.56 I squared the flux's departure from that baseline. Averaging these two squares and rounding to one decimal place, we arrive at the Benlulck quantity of 2.9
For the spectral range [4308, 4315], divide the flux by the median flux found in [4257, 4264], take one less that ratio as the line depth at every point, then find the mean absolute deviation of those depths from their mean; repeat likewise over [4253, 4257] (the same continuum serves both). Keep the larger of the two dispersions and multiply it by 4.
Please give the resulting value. 0.47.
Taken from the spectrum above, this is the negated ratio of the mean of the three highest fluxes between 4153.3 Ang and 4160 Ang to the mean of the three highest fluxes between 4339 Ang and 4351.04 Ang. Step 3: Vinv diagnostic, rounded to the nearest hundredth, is -1.03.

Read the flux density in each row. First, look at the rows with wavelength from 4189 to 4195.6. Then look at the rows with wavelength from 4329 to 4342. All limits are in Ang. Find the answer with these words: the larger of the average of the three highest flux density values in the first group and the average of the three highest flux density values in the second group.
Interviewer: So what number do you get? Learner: 24.9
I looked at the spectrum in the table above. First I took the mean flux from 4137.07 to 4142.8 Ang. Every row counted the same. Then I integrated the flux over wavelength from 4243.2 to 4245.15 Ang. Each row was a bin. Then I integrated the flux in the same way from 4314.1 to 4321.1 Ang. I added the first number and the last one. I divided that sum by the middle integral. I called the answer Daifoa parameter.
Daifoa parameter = 4.5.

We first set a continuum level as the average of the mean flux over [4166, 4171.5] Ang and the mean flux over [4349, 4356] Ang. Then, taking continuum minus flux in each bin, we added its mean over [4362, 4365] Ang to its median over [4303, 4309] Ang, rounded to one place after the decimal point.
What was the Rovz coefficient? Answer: 6.4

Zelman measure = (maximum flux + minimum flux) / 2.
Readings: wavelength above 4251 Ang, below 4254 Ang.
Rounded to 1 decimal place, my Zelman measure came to 21.6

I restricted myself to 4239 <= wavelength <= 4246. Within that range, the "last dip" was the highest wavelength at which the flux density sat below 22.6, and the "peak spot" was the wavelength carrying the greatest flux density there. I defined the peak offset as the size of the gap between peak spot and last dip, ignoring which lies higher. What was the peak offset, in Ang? 4.9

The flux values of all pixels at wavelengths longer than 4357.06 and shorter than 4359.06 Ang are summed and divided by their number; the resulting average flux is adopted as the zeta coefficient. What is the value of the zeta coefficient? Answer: 23.3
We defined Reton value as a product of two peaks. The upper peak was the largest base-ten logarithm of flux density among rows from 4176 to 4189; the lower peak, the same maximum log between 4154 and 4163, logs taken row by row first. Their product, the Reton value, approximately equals 1.973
